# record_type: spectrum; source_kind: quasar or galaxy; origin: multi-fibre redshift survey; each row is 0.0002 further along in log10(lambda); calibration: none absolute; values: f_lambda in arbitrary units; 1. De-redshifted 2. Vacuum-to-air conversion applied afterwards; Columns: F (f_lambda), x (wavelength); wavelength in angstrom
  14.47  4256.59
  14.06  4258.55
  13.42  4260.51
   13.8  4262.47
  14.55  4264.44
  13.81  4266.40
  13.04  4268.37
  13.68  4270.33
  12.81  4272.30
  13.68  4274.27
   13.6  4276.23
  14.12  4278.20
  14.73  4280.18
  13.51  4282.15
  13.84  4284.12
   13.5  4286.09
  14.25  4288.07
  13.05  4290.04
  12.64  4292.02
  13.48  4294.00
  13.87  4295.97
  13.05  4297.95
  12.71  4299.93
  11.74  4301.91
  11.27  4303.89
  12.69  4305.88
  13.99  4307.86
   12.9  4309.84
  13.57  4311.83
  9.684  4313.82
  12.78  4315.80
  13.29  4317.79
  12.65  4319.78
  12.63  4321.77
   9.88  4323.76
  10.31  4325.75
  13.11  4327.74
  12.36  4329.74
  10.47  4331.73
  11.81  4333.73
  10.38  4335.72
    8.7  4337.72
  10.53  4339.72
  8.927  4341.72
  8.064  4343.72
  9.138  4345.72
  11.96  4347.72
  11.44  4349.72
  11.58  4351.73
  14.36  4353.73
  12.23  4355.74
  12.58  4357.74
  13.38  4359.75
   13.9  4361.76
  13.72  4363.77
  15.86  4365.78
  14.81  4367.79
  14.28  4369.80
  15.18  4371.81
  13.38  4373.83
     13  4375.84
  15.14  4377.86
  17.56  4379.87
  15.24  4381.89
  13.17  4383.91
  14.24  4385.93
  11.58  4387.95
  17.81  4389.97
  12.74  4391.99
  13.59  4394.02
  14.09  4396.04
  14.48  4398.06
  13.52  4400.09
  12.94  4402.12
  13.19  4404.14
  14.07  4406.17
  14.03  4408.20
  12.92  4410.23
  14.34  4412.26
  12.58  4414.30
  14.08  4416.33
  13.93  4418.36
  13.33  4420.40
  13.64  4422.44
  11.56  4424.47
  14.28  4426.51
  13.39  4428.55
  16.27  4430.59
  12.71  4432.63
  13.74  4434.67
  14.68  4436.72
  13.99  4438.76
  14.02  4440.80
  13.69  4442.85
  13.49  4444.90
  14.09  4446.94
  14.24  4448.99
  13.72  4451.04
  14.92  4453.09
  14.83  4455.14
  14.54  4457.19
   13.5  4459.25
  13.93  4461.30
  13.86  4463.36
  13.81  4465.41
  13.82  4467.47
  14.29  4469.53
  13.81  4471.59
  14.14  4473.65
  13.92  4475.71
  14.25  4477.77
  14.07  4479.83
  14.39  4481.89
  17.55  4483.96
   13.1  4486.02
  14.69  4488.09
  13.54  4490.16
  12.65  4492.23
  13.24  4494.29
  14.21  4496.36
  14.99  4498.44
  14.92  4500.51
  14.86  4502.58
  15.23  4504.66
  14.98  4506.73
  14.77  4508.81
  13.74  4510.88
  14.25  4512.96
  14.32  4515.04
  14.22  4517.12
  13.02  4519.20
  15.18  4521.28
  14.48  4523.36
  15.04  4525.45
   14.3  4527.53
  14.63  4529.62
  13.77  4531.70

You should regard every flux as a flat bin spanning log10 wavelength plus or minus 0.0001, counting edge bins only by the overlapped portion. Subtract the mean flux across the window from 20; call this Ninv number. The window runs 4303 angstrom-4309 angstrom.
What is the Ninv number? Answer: 7.3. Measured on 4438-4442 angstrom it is 6.0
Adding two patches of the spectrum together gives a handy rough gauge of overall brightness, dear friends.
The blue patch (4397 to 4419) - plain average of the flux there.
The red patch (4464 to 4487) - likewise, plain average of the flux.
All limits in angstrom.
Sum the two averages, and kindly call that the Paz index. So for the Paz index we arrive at 27.9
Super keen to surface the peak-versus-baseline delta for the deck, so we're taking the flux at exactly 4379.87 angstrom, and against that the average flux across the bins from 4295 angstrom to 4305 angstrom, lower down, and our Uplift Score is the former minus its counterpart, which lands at 5.0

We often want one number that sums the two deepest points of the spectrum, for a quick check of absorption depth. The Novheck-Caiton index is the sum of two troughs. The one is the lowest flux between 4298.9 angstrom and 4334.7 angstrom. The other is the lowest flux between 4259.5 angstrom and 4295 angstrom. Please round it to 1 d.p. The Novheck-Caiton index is 22.3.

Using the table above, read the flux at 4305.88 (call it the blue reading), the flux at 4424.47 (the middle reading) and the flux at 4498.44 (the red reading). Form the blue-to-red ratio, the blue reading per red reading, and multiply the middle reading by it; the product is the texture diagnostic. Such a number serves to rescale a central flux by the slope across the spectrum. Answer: 10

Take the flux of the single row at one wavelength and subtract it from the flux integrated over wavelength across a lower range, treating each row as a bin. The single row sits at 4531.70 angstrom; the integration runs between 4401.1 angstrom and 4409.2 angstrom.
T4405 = 96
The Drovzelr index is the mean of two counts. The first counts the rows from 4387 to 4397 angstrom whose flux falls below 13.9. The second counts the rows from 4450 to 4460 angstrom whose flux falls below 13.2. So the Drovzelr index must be 1.5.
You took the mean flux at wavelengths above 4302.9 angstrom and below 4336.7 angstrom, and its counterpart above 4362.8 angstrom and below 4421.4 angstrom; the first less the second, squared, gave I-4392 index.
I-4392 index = 4.5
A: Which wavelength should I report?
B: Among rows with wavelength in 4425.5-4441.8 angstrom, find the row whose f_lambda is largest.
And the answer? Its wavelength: 4430.59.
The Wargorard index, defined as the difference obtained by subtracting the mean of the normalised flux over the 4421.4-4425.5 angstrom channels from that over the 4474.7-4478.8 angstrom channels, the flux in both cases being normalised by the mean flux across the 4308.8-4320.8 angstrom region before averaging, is 0.12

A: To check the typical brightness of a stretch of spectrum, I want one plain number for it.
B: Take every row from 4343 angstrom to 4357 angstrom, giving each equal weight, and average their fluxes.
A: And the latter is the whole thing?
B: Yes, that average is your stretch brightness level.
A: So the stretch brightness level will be 11.3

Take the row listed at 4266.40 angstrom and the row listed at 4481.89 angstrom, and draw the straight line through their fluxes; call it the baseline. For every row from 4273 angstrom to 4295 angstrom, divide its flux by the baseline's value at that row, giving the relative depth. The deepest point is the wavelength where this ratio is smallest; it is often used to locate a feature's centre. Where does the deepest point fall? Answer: 4292.02 angstrom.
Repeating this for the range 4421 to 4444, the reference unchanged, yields 4424.47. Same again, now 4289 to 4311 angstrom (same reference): 4303.89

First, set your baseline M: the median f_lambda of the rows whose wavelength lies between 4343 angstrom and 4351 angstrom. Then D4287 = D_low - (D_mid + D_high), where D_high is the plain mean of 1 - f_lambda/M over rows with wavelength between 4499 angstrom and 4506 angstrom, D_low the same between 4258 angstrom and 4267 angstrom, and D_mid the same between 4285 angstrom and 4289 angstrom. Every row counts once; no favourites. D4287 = 0.45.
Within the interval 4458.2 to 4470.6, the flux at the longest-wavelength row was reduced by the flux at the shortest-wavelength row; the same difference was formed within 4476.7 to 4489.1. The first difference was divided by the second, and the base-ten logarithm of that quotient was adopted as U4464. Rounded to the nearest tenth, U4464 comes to 0.3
